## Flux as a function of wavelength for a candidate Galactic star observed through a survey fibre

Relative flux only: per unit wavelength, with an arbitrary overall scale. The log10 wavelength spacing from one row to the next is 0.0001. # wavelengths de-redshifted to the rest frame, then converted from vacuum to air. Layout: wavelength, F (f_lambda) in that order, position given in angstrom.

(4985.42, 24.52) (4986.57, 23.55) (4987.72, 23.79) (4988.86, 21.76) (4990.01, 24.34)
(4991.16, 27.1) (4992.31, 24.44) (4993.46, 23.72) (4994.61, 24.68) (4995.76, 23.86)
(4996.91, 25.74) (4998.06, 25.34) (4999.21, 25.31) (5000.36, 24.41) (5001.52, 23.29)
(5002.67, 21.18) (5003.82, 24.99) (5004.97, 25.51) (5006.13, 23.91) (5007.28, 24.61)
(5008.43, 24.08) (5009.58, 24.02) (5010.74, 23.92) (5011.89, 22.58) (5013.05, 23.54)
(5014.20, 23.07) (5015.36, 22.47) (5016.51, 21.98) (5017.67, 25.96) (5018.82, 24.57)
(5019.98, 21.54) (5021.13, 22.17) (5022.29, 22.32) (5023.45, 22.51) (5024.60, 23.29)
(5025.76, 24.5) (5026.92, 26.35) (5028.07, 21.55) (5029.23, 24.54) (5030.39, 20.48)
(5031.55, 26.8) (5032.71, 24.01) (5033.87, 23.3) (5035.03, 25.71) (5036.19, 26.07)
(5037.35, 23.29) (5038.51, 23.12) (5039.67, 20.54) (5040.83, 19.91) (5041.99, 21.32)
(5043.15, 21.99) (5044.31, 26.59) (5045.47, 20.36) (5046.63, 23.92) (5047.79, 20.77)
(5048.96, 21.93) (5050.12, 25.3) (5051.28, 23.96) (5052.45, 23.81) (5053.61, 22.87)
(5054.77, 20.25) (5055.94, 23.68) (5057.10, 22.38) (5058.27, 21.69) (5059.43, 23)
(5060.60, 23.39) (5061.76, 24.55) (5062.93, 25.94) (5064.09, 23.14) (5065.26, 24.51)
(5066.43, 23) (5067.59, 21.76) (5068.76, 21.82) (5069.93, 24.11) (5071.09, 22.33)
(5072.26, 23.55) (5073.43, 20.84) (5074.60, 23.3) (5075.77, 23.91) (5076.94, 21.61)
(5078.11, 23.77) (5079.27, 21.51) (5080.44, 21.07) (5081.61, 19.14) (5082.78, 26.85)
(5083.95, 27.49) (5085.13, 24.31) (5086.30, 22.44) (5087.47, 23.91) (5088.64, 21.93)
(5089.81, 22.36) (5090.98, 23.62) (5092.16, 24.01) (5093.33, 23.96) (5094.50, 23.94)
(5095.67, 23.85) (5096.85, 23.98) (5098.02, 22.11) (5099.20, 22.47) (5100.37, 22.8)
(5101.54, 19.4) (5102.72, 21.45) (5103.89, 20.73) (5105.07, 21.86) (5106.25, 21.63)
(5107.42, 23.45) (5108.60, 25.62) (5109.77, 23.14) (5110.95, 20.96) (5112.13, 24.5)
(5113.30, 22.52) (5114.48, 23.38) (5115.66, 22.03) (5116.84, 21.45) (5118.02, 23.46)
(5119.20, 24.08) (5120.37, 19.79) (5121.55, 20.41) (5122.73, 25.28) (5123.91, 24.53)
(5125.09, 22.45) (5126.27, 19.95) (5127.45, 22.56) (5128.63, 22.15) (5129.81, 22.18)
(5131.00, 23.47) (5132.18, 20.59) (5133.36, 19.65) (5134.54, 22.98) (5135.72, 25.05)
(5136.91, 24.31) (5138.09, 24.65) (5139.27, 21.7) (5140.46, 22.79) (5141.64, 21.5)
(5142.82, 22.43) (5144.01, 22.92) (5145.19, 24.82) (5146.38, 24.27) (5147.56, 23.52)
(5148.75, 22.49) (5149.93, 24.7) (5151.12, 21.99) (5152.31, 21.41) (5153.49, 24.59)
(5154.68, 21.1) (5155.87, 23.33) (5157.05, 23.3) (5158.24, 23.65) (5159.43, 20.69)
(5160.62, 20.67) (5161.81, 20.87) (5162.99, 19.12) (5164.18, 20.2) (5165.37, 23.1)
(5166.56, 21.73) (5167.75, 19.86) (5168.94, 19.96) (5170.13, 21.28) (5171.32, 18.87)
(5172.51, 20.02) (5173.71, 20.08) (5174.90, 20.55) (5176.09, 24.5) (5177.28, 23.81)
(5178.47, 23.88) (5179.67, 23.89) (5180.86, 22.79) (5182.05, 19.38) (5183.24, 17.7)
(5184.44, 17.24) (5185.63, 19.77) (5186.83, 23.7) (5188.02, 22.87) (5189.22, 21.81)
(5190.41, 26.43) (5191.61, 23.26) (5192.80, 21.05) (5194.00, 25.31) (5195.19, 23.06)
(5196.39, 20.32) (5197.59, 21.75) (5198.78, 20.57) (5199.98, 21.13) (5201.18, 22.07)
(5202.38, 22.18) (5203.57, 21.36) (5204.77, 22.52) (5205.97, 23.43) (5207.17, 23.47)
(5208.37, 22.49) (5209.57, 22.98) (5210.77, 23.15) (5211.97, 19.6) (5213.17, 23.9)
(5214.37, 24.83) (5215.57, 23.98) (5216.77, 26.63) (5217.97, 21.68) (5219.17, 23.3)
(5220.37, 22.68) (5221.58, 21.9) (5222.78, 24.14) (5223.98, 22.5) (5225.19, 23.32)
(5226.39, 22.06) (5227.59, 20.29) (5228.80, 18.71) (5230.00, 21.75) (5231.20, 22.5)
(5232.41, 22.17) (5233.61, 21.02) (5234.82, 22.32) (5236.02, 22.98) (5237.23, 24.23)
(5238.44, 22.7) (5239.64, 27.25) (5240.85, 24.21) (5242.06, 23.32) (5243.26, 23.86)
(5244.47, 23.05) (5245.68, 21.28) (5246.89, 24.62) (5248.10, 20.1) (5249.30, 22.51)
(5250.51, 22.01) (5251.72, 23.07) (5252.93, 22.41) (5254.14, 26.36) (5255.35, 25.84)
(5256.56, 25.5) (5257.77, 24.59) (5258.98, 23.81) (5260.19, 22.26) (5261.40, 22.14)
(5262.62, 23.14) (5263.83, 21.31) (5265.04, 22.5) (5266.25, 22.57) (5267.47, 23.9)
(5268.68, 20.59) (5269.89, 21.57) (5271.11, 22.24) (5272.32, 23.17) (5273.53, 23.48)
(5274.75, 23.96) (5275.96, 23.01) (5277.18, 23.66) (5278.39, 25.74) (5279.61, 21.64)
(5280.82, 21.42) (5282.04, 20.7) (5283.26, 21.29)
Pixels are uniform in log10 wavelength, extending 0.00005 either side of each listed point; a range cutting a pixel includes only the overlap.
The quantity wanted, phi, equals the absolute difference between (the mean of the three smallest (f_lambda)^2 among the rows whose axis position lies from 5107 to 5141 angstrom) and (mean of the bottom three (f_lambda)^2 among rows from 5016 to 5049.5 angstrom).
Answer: 18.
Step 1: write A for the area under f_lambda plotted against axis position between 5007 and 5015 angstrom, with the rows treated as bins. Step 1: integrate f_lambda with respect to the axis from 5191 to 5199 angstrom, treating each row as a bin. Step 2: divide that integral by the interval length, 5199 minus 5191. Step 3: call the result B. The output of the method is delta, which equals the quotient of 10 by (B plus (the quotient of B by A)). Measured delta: 0.447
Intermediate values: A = 189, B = 22.28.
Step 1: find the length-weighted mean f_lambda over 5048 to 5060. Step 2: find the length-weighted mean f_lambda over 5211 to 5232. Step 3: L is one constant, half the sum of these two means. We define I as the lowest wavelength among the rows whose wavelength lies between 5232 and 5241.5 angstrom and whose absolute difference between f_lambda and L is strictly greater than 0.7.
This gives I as 5233.61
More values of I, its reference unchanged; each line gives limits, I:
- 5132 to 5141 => 5132.18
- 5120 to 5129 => 5120.37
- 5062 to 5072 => 5062.93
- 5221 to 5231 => 5221.58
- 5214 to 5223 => 5214.37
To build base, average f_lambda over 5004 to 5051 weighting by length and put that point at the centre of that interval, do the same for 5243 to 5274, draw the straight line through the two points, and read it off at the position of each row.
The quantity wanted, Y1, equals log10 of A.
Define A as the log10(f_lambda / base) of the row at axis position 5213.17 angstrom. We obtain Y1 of -1.8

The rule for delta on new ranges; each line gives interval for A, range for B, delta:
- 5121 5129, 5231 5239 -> 0.441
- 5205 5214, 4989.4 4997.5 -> 0.401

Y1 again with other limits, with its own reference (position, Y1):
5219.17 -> -2.3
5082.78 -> -1.2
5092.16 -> -1.9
